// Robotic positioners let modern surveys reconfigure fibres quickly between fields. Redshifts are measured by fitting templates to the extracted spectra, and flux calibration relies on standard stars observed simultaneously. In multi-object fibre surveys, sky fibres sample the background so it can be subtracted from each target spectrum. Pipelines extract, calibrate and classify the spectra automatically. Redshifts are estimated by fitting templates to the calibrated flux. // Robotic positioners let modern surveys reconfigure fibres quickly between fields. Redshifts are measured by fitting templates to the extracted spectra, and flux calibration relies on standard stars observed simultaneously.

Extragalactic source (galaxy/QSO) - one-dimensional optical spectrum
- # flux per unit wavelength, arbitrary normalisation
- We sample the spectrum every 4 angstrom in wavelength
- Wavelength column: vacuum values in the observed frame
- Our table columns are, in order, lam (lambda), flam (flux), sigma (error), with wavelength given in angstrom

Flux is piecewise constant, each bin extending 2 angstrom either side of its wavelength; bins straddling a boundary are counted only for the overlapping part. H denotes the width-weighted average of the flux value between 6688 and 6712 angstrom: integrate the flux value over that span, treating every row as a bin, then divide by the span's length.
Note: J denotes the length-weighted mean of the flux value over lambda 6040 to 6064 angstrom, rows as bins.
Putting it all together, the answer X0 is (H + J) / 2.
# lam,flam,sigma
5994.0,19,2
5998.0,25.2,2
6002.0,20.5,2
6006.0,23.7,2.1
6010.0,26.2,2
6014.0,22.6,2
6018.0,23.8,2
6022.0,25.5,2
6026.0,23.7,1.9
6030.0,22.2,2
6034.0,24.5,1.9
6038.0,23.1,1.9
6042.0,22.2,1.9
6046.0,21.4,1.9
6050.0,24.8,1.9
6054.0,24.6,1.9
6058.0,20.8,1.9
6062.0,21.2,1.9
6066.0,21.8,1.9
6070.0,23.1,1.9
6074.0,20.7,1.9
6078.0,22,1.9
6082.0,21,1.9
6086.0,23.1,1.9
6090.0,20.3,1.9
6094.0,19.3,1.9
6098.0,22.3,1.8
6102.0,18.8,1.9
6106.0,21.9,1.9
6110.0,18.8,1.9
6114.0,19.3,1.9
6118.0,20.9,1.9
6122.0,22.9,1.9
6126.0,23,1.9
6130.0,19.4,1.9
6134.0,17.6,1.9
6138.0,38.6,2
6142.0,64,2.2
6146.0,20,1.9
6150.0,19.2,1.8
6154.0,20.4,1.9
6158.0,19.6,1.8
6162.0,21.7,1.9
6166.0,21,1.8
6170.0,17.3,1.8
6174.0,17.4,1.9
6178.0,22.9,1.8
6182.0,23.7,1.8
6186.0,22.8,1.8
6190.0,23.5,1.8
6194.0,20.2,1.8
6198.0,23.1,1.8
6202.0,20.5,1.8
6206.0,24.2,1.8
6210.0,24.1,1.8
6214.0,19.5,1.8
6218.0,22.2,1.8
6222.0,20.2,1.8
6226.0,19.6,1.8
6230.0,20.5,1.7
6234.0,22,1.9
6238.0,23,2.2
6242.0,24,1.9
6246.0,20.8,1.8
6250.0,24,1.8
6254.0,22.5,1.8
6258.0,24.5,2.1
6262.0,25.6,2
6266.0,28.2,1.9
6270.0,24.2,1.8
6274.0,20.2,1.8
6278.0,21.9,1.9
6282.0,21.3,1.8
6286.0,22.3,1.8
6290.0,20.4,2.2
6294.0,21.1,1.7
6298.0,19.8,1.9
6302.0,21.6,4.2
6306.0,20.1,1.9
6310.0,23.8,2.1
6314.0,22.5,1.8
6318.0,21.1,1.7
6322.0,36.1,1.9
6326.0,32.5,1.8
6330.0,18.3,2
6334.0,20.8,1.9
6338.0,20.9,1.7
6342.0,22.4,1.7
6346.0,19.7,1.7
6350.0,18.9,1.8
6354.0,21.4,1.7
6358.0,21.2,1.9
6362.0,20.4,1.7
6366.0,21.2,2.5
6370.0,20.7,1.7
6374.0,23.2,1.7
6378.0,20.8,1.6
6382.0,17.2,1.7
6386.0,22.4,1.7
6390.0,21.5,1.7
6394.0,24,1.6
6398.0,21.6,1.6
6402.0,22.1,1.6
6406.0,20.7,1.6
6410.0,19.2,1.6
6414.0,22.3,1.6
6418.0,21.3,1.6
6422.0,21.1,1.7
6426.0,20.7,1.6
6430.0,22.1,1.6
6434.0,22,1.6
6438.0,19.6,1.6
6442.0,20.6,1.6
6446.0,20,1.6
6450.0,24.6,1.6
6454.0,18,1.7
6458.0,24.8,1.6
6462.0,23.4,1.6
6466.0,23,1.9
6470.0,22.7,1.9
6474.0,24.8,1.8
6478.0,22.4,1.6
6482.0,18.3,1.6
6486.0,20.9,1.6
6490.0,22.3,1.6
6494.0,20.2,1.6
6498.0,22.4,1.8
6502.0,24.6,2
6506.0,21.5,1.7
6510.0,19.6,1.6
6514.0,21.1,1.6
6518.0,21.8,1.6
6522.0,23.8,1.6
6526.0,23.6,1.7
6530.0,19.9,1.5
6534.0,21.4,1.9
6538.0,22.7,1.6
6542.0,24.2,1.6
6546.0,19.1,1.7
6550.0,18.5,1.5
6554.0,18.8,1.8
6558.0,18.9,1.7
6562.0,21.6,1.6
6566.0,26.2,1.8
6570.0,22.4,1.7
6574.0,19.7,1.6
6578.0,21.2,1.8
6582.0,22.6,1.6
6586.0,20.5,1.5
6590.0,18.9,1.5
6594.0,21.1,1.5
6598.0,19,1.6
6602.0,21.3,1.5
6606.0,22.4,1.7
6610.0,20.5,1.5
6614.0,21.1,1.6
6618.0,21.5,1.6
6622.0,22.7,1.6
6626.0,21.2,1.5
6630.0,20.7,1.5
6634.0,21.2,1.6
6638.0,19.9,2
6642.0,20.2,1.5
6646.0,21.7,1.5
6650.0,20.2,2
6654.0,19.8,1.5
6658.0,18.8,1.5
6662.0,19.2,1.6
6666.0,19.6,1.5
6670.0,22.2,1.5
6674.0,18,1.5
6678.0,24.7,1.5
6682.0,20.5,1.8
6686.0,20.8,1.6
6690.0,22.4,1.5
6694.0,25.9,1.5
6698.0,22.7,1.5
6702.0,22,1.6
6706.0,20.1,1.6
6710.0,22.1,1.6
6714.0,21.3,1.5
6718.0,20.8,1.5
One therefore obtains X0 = 22.5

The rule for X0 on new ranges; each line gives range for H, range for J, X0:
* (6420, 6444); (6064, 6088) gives 21.5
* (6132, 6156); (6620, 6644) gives 25.5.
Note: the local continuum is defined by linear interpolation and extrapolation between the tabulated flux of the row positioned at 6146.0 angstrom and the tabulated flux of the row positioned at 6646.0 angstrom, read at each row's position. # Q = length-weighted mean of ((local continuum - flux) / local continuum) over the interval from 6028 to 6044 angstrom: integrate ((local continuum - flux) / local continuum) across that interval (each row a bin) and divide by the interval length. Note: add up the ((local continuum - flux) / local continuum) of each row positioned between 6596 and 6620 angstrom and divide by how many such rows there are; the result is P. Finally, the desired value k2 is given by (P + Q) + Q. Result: -0.32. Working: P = 0.028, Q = -0.172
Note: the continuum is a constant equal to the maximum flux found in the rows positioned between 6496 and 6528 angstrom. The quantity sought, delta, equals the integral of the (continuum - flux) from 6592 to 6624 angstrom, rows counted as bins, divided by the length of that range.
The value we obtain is 3.4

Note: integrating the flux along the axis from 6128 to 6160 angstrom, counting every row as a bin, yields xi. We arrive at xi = 875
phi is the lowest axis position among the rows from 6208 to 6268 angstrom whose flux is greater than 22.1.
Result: 6210.0 angstrom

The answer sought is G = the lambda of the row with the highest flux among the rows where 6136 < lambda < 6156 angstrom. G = 6142.0 angstrom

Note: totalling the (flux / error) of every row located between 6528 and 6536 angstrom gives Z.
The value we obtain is 25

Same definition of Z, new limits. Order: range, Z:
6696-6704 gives 29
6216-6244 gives 81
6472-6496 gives 79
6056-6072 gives 46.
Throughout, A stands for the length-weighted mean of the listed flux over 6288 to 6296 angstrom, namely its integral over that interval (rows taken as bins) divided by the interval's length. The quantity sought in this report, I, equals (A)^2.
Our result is 431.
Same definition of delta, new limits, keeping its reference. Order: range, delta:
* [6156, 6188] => 3.8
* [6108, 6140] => 2.0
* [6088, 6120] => 4.4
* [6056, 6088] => 2.9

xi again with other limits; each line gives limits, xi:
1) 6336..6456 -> 2527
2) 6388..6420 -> 691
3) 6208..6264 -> 1250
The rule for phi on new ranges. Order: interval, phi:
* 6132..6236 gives 6138.0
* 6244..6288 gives 6250.0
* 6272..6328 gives 6286.0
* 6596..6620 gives 6606.0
